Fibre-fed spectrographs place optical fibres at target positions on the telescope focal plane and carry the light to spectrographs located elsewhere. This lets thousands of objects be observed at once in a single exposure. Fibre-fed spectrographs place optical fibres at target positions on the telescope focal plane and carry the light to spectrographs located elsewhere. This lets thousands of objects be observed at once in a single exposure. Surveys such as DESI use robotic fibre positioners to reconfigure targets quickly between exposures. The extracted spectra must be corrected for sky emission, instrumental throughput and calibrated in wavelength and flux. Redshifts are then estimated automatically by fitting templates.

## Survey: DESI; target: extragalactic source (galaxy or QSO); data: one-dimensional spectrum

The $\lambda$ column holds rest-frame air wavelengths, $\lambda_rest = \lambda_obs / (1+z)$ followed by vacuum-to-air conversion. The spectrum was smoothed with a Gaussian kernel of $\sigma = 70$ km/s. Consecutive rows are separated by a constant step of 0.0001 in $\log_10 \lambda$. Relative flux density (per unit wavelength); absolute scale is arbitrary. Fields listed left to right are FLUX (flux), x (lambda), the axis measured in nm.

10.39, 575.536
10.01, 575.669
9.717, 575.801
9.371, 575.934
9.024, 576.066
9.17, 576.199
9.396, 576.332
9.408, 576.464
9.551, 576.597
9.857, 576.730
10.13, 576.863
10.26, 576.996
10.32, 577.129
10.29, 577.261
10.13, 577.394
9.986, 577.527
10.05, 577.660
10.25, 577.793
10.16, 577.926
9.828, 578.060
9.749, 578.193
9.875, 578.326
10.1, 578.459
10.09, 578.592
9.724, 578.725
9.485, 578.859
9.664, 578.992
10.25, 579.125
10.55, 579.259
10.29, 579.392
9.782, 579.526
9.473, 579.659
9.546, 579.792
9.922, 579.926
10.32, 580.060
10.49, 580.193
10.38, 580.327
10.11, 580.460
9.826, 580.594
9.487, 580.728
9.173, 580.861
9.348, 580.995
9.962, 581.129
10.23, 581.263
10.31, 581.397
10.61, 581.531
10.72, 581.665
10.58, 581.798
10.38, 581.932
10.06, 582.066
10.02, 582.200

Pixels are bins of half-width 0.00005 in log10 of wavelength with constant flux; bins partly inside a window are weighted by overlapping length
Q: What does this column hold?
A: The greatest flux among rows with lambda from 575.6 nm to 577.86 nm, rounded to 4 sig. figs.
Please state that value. 10.32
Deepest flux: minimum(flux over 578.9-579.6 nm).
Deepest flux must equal 9.664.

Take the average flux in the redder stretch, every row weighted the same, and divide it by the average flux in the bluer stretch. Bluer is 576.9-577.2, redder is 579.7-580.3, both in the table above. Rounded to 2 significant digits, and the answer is 0.98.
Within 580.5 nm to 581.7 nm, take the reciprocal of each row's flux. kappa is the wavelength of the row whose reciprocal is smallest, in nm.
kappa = 581.665 nm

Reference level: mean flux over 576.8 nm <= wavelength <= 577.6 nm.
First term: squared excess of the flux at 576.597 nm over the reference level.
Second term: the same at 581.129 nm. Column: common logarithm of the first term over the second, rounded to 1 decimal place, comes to 0.9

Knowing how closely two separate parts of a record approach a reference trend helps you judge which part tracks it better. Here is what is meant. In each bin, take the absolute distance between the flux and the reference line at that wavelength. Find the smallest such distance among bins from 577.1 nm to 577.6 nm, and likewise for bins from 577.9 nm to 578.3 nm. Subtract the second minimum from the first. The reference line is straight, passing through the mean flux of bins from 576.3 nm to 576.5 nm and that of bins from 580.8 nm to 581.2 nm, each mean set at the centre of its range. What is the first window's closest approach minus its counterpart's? 0.25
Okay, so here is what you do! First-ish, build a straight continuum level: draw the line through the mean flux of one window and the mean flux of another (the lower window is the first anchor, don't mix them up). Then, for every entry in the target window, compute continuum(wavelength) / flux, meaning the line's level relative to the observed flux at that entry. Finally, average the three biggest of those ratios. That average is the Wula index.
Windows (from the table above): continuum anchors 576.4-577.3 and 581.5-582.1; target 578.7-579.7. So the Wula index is 1.07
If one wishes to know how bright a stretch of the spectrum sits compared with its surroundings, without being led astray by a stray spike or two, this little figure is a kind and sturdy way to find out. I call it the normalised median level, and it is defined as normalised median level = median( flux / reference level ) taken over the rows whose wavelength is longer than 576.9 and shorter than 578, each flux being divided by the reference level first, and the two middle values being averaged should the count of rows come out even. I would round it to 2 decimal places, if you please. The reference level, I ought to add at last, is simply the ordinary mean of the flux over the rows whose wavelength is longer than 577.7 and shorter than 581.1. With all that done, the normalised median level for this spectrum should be 1.03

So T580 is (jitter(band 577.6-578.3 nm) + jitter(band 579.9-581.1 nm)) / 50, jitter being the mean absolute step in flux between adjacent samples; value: 0.0087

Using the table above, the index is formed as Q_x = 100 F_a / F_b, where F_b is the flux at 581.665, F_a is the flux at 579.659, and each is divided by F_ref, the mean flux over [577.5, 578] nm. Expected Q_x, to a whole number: 88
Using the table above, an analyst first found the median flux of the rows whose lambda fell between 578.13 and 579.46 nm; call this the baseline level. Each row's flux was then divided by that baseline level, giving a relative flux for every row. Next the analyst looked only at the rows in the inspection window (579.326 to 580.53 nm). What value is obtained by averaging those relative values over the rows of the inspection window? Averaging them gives 1.005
